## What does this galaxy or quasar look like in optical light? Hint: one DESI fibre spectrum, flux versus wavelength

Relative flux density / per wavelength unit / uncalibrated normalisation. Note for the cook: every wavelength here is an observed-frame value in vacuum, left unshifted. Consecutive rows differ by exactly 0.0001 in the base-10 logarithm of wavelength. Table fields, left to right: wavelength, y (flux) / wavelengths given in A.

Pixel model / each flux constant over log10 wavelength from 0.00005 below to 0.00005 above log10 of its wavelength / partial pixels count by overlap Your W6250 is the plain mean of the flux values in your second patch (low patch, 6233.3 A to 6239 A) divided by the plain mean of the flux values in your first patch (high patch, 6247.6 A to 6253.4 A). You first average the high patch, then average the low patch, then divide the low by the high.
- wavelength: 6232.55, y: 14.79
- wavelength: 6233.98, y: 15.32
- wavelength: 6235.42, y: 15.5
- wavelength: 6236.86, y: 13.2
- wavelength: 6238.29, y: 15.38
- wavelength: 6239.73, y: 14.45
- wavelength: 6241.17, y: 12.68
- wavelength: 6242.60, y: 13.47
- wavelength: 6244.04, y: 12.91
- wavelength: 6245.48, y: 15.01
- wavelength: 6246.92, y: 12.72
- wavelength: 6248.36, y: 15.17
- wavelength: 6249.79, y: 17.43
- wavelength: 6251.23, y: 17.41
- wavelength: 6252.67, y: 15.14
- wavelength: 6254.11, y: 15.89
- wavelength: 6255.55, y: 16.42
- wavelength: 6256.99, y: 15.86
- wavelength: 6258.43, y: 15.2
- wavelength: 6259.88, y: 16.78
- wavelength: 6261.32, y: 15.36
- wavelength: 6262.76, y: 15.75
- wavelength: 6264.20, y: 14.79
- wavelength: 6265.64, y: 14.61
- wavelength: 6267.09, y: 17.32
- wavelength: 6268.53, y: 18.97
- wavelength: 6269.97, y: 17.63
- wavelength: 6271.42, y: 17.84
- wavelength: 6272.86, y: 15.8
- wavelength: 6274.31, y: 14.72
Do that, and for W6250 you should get 0.91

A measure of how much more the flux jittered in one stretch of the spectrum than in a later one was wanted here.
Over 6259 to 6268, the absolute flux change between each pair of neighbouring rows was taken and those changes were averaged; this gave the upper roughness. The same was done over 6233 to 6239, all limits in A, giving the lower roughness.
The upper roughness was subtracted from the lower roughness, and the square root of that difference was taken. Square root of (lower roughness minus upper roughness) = 0.65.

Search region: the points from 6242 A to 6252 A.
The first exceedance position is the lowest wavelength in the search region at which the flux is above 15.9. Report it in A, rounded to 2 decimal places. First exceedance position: 6249.79 A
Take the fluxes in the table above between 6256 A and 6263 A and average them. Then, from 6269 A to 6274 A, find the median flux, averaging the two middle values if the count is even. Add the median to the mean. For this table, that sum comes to 33.4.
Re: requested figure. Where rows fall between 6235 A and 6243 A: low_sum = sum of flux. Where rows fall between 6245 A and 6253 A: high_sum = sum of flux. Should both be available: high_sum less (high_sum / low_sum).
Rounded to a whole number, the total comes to 92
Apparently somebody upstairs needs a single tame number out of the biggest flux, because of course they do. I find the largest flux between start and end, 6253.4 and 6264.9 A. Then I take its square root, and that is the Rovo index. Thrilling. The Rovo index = 4.10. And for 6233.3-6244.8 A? 3.94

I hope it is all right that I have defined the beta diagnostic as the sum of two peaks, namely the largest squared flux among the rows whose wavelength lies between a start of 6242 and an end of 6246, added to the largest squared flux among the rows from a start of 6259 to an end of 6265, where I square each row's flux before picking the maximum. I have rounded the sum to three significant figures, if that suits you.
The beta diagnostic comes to 507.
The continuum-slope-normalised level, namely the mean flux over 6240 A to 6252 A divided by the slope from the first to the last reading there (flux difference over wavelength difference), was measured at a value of 31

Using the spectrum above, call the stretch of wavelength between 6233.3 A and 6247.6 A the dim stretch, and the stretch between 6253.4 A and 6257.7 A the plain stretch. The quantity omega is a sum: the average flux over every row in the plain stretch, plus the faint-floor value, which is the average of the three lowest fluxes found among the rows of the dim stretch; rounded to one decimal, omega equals 28.8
